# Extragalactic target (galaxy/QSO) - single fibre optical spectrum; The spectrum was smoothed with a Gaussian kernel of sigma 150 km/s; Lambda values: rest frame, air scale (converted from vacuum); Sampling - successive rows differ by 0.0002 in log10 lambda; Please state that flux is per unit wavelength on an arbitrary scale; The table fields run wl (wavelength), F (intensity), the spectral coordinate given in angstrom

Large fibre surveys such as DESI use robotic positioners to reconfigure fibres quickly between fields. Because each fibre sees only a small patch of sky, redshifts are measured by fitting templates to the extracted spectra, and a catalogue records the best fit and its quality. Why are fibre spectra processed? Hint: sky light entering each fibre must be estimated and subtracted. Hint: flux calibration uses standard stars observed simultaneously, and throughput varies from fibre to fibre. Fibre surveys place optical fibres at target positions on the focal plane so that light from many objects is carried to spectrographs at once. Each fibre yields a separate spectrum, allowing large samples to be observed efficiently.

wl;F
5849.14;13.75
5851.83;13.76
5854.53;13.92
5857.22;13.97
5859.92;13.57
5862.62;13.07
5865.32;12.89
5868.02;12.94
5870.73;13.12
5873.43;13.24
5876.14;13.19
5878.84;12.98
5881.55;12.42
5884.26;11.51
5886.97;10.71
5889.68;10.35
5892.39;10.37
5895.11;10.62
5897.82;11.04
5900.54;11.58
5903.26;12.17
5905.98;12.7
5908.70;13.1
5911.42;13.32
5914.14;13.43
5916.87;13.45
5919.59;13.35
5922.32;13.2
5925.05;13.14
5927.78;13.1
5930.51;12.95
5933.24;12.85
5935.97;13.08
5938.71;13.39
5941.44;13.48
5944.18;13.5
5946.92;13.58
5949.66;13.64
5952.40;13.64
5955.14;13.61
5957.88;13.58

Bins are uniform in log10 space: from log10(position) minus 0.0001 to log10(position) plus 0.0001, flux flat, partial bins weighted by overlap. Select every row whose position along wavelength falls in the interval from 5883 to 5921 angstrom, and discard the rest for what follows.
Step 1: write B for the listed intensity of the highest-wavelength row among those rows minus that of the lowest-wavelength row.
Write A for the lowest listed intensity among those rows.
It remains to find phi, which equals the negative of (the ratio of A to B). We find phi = -6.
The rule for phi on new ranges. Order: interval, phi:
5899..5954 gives -6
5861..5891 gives 4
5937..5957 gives -61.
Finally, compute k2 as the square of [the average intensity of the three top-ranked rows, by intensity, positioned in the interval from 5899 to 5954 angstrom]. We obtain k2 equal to 185.5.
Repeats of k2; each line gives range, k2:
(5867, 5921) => 179.8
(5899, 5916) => 176.4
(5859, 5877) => 177.8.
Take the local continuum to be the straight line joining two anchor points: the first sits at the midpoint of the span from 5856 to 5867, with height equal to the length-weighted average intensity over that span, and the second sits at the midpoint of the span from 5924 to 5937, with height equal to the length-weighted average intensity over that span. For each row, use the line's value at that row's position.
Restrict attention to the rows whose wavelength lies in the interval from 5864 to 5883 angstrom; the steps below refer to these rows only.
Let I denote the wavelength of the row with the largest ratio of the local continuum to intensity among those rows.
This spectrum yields 5881.55 angstrom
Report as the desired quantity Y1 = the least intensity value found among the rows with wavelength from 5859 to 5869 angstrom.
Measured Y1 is 12.89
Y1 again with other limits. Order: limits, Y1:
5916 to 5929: 13.1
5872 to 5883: 12.42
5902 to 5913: 12.17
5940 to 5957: 13.48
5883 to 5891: 10.35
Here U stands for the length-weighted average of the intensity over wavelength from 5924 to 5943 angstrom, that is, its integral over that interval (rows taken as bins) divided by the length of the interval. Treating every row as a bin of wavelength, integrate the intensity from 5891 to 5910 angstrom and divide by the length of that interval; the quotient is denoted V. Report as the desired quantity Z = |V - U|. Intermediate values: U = 13.1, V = 11.6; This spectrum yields 1.50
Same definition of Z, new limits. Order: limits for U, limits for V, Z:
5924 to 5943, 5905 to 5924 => 0.08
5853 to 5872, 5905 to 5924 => 0.12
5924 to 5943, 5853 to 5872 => 0.21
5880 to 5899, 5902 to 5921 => 2.06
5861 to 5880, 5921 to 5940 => 0.03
